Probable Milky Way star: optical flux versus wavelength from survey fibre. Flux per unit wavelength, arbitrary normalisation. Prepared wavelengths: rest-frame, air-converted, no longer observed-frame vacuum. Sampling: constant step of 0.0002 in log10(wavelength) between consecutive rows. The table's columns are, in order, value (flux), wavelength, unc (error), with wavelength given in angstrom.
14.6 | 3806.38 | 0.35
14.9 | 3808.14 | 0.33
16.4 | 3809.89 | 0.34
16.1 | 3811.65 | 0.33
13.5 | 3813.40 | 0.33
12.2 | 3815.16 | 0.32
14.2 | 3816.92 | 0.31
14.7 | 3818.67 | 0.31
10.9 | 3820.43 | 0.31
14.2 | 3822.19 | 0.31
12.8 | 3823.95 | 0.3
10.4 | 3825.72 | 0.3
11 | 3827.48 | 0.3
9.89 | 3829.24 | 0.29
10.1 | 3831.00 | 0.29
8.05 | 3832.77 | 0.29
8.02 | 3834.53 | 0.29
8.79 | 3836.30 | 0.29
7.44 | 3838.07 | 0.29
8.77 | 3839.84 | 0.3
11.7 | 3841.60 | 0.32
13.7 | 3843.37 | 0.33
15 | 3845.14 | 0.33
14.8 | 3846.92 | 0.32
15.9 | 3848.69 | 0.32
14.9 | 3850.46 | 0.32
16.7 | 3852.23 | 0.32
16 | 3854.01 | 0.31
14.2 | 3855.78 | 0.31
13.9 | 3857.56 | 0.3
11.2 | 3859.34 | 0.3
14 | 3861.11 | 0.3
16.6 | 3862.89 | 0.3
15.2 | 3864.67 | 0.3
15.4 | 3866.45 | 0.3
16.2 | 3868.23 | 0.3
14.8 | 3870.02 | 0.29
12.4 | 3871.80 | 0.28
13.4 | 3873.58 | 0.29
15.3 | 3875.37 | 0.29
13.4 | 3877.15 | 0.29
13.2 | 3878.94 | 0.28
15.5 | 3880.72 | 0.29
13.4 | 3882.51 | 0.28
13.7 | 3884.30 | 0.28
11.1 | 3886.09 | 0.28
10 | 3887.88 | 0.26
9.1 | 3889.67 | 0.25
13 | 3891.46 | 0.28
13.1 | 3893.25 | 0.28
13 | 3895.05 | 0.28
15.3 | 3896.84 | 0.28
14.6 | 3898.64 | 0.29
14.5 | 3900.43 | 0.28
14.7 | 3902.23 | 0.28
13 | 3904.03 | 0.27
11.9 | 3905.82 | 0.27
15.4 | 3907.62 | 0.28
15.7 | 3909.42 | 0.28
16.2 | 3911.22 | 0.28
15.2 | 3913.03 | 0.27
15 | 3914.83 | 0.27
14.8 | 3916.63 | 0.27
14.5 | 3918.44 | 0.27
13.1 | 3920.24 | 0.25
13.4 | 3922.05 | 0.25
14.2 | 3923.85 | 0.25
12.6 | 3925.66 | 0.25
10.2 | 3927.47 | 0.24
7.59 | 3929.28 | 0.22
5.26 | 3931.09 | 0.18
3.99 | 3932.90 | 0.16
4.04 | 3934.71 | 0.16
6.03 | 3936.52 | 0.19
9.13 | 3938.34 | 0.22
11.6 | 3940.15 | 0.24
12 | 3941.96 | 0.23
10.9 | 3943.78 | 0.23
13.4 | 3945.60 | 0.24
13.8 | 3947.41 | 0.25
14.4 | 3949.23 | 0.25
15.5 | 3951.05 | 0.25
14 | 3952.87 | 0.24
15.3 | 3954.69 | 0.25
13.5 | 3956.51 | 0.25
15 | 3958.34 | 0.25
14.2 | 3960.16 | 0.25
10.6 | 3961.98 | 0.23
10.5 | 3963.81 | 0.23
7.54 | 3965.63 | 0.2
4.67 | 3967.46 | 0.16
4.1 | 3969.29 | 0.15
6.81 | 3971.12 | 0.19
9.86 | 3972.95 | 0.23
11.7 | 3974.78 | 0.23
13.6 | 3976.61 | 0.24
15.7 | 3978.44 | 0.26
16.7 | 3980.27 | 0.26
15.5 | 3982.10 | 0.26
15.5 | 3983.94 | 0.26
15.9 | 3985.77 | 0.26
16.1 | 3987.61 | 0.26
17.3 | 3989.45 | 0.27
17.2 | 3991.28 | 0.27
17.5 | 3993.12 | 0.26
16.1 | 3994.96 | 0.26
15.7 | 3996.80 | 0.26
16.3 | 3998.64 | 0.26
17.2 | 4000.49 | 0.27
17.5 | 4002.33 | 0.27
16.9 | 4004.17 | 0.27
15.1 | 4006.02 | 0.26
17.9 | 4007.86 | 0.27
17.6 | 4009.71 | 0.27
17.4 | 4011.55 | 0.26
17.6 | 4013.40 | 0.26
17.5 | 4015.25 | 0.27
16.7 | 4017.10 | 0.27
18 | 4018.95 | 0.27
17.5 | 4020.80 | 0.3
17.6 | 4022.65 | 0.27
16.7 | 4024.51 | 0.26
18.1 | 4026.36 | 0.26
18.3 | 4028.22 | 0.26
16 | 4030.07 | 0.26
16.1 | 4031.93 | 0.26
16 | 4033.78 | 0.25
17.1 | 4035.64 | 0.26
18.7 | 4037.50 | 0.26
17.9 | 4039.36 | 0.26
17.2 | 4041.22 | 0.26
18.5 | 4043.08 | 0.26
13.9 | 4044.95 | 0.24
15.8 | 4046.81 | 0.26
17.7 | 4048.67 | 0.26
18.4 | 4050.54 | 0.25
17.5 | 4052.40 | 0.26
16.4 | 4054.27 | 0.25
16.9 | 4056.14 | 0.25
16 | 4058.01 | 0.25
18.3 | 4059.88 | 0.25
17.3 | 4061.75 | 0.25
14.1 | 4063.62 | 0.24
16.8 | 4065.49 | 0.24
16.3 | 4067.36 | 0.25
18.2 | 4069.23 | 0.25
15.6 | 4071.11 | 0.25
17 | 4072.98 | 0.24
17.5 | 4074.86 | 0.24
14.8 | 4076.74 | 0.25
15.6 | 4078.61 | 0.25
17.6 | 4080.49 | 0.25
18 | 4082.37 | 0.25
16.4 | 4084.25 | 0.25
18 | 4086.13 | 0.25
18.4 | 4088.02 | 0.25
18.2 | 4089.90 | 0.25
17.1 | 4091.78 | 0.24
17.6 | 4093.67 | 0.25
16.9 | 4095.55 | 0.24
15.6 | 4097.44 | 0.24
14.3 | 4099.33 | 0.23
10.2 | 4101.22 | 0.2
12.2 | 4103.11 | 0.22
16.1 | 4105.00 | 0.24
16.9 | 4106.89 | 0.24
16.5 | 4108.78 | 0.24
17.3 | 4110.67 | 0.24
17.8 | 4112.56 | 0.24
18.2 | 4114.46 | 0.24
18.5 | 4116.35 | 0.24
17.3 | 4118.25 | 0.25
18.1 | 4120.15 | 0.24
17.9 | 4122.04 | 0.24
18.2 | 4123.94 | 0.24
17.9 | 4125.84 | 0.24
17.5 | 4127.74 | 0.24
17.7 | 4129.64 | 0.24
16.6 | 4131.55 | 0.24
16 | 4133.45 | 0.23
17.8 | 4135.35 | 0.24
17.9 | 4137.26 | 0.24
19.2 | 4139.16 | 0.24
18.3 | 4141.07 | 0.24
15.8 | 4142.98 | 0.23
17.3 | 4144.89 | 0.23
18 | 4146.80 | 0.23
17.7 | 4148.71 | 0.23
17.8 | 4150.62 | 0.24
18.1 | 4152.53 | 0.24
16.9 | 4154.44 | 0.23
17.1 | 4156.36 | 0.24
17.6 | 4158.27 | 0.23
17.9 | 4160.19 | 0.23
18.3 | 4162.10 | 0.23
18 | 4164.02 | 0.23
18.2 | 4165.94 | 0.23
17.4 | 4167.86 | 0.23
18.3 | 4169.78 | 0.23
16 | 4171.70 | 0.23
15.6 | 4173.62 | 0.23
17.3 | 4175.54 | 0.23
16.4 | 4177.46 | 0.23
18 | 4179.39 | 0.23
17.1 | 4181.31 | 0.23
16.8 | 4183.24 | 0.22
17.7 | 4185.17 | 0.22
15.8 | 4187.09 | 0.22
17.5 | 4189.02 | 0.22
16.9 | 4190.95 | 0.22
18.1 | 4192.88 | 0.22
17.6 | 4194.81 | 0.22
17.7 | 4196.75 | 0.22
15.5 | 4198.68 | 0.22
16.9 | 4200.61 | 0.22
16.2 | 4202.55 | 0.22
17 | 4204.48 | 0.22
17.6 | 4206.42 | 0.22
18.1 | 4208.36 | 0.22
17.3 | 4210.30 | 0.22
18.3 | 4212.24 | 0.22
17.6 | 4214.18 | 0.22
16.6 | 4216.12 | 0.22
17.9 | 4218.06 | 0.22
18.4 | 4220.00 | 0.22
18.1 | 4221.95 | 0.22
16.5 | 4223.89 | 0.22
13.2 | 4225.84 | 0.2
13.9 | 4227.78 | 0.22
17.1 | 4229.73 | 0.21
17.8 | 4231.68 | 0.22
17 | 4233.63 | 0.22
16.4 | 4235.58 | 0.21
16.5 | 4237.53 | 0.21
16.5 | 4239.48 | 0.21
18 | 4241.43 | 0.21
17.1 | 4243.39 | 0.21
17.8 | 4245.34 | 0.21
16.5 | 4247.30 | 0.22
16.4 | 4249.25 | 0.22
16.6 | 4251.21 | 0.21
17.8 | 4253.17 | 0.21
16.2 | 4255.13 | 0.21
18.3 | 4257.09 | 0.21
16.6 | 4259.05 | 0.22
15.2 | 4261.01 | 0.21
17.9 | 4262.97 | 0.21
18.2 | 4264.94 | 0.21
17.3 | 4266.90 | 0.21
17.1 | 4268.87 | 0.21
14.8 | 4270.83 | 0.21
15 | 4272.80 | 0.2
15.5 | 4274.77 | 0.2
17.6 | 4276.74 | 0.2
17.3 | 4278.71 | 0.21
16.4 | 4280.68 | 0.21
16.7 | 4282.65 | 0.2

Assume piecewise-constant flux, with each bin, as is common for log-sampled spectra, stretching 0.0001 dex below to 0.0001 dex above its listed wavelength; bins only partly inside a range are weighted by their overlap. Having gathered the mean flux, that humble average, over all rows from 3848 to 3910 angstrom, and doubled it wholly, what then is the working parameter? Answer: 28.0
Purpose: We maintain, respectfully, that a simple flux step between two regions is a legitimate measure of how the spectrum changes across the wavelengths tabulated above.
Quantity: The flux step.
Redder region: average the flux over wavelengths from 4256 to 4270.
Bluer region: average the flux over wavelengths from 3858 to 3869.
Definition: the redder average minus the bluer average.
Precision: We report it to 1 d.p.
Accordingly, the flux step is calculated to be 2.5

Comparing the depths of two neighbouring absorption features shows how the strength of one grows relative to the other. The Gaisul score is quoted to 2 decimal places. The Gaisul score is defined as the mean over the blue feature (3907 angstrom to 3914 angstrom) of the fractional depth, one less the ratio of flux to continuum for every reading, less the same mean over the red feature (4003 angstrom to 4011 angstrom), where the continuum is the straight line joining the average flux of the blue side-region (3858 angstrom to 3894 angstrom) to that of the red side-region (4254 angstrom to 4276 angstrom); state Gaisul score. 0.03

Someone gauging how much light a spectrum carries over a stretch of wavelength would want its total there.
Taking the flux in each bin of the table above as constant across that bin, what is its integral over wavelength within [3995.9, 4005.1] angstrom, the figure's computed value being 154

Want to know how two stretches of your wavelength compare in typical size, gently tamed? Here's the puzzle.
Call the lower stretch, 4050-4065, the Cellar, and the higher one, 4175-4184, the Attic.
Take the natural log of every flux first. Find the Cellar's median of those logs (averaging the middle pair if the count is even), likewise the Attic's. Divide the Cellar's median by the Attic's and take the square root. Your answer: 1.00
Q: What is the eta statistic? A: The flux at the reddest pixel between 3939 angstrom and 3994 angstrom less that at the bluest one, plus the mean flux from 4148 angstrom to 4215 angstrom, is 23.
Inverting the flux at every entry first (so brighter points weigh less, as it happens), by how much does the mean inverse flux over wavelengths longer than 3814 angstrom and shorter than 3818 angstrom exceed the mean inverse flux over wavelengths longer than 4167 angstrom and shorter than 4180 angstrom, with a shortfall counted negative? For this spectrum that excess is 0.017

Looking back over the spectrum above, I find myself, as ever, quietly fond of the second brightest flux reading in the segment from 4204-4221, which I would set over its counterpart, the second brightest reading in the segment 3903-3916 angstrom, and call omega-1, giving 1.2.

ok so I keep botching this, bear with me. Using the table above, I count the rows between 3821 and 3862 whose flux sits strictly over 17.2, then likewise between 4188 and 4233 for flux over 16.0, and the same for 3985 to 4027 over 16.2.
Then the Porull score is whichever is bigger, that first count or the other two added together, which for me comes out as 38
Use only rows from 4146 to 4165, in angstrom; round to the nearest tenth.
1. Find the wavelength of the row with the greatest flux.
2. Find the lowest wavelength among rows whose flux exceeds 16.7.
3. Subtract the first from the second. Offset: -15.3 angstrom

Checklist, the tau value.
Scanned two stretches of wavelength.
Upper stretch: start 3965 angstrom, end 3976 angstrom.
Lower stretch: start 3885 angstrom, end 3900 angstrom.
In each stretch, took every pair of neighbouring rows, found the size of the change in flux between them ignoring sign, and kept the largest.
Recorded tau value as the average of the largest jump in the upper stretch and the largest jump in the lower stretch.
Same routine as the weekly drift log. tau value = 3.5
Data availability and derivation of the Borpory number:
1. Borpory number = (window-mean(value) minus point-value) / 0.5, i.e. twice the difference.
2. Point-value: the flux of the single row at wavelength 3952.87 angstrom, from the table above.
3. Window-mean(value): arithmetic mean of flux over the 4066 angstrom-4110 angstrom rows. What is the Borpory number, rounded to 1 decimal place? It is 4.6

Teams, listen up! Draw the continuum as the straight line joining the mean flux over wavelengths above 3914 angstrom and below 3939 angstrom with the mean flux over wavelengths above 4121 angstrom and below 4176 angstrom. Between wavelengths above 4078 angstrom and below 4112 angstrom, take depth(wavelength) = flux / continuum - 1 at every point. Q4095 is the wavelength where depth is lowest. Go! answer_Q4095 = 4101.22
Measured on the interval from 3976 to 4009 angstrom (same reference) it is 3976.61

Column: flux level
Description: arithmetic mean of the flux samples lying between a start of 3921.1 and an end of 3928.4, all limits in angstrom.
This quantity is 13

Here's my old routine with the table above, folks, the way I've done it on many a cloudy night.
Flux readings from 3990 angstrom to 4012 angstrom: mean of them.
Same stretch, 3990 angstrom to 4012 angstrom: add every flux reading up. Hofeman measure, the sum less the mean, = 186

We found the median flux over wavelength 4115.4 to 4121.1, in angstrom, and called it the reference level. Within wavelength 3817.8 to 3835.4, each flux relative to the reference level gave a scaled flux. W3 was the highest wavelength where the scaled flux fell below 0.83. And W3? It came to 3834.53 angstrom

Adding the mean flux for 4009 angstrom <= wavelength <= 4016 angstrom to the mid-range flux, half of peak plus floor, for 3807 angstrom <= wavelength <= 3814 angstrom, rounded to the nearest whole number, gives 32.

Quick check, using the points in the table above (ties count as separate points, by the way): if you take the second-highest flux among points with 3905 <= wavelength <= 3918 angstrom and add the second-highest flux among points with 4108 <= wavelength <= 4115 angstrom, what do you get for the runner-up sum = 33.5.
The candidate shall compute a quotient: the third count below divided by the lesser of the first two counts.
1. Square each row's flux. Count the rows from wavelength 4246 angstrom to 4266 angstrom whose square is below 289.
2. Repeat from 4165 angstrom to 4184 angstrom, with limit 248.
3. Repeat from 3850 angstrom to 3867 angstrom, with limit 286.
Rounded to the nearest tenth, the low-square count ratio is 10.0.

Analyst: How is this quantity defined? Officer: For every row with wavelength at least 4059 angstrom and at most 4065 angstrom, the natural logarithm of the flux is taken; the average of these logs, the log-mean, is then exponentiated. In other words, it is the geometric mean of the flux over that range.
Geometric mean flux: 16.5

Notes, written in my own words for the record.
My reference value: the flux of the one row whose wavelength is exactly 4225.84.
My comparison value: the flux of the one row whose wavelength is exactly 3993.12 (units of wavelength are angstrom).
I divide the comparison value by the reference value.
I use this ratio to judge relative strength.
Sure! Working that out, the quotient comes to 1.33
